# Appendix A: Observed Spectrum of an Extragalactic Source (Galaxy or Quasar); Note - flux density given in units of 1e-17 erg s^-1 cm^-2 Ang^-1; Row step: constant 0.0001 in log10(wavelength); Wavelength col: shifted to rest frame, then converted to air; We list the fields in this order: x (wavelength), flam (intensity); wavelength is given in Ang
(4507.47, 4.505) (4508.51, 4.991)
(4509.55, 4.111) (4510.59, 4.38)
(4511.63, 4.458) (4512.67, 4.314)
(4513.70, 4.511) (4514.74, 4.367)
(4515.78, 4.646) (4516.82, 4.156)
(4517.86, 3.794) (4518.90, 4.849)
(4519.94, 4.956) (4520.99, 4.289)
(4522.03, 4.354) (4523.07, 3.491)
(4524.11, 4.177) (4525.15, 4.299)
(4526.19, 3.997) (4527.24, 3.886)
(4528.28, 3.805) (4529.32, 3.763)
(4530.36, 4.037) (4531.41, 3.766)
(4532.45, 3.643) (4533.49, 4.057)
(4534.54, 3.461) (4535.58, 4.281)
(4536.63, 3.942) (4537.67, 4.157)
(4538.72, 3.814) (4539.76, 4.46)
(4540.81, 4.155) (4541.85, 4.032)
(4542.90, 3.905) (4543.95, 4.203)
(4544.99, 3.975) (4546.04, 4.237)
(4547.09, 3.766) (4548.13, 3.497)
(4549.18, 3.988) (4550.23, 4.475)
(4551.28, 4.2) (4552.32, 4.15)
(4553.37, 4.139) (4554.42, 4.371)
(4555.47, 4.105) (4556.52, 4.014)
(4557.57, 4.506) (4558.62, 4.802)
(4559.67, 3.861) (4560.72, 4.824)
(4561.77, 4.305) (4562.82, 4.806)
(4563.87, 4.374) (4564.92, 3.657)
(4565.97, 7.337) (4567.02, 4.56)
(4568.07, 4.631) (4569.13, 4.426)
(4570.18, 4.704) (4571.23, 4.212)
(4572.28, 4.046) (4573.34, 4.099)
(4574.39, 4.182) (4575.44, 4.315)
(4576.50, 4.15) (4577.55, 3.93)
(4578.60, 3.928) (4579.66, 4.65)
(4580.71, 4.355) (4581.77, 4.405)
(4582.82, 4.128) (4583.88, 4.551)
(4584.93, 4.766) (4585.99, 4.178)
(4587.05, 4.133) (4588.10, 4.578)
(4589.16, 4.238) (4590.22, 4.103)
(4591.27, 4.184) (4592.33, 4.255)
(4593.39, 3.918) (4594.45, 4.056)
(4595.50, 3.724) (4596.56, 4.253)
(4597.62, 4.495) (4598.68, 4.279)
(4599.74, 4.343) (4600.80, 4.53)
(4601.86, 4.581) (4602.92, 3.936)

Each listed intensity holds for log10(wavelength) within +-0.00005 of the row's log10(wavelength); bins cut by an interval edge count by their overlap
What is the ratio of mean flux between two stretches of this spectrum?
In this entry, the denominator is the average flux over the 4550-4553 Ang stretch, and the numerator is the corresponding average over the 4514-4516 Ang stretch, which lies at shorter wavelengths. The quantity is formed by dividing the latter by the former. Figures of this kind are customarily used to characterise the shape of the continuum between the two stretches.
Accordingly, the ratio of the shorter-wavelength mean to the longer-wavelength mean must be 1.05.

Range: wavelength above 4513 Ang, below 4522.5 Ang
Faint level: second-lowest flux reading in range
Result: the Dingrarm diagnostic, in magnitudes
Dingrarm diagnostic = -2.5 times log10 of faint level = -1.55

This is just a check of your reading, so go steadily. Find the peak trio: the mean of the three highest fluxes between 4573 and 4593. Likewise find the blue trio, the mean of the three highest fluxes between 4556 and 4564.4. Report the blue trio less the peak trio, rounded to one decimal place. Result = 0.1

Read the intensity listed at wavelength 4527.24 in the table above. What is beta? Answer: 3.886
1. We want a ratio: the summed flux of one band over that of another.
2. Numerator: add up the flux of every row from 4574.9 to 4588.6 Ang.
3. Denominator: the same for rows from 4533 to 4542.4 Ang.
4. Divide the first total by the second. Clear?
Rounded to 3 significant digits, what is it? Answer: 1.54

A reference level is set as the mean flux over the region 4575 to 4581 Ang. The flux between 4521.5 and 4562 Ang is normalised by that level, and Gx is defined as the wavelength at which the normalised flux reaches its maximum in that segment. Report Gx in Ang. 4560.72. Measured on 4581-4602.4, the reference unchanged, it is 4584.93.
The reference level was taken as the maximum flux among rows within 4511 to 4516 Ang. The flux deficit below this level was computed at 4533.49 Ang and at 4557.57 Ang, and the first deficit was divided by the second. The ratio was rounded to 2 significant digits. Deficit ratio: 4.2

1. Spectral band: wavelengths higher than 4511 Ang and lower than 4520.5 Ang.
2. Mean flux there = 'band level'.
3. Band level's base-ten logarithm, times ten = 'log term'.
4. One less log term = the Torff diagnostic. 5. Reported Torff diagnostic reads -5.48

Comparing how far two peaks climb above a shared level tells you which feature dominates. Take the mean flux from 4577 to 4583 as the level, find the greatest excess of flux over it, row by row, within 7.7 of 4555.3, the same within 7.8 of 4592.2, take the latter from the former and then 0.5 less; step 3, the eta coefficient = -0.44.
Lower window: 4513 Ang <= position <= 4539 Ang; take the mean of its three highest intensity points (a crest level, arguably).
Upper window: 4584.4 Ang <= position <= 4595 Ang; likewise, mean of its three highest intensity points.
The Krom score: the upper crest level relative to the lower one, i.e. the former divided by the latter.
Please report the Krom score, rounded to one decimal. 0.9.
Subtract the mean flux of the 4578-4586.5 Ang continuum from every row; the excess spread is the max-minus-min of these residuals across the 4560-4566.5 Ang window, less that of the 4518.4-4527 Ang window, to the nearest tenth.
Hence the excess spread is 2.2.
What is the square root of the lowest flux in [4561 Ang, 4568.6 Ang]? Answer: 1.91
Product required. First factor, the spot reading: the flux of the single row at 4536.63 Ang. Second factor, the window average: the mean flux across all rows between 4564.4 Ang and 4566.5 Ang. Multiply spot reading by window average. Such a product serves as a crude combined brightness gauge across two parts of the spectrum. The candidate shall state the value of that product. 21.7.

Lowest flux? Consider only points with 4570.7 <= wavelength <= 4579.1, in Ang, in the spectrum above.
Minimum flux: 3.928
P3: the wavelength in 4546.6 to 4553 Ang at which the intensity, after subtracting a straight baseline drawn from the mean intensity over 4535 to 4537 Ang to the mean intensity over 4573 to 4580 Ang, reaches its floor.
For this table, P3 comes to 4548.13 Ang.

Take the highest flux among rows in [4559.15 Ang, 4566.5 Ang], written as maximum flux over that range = 7.337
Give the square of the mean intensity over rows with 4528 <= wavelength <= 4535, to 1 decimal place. 14.4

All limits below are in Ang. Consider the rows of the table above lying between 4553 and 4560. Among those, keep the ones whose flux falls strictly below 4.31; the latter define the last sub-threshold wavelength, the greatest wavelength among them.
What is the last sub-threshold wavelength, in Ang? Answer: 4559.67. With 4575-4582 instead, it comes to 4578.60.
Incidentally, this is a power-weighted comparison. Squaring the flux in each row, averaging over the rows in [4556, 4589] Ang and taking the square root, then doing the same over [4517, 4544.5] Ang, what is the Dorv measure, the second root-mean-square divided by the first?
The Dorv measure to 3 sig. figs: 0.911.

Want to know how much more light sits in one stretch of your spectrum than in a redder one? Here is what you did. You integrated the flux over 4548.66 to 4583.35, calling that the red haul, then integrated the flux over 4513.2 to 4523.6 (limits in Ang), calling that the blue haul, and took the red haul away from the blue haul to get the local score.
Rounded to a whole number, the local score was -107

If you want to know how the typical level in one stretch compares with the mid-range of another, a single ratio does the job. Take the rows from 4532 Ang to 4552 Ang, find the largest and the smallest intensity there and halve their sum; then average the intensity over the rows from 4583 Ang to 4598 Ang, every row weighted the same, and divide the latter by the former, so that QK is 1.07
